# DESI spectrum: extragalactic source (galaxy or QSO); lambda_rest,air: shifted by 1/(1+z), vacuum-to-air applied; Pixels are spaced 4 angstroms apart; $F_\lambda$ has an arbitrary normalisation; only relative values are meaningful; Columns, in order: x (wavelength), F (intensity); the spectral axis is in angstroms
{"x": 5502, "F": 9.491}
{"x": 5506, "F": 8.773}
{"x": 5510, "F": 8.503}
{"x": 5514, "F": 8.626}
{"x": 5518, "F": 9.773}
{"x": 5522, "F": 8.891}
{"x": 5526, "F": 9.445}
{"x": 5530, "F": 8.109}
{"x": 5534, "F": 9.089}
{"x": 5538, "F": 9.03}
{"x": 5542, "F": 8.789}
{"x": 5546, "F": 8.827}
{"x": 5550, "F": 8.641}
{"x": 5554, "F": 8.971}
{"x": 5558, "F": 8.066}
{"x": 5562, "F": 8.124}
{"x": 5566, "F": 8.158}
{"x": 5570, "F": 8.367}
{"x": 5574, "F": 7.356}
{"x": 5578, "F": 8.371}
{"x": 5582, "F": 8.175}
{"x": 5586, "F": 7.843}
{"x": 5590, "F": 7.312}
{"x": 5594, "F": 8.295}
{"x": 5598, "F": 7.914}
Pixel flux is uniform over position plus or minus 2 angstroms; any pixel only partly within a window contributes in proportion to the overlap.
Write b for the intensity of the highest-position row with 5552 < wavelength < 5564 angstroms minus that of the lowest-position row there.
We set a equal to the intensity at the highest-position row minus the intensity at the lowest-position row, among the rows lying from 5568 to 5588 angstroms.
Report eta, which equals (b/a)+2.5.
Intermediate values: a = -0.5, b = -0.85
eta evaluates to 4.1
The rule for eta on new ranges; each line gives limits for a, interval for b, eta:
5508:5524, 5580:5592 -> 0.3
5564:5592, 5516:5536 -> 3.3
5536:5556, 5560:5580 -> -1.7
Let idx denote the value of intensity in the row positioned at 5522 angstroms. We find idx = 8.891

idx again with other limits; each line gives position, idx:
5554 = 8.971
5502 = 9.491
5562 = 8.124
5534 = 9.089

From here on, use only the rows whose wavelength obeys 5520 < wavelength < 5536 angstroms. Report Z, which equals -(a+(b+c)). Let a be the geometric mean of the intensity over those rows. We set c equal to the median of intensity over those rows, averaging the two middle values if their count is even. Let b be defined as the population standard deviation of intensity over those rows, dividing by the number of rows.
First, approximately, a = 8.9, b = 0.49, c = 9.0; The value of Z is -18.3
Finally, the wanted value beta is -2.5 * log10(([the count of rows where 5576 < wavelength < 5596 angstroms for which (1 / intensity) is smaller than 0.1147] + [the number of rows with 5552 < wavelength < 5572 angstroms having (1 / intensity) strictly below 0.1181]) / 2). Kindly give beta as 0.8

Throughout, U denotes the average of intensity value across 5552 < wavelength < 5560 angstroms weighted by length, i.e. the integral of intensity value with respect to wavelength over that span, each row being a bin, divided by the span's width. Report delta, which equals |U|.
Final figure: 8.5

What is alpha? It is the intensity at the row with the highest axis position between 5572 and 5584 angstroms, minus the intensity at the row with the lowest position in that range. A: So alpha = 0.8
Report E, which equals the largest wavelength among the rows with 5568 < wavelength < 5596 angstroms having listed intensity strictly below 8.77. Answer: 5594 angstroms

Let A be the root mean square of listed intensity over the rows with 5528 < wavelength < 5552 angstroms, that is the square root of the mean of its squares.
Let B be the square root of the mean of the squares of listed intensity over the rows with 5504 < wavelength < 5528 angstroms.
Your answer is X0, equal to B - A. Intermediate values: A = 8.75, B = 9.0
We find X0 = 0.3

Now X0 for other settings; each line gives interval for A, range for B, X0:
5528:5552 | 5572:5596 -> -0.8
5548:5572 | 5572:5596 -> -0.5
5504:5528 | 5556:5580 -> -0.9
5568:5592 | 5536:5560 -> 0.8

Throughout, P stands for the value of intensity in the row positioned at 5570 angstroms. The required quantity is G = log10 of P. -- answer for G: 0.92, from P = 8.367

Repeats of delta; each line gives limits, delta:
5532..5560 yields 8.8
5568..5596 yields 8.0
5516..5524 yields 9.3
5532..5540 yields 9.1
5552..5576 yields 8.2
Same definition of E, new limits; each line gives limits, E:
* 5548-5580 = 5578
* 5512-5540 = 5530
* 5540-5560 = 5558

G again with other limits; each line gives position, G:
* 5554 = 0.95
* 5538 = 0.96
